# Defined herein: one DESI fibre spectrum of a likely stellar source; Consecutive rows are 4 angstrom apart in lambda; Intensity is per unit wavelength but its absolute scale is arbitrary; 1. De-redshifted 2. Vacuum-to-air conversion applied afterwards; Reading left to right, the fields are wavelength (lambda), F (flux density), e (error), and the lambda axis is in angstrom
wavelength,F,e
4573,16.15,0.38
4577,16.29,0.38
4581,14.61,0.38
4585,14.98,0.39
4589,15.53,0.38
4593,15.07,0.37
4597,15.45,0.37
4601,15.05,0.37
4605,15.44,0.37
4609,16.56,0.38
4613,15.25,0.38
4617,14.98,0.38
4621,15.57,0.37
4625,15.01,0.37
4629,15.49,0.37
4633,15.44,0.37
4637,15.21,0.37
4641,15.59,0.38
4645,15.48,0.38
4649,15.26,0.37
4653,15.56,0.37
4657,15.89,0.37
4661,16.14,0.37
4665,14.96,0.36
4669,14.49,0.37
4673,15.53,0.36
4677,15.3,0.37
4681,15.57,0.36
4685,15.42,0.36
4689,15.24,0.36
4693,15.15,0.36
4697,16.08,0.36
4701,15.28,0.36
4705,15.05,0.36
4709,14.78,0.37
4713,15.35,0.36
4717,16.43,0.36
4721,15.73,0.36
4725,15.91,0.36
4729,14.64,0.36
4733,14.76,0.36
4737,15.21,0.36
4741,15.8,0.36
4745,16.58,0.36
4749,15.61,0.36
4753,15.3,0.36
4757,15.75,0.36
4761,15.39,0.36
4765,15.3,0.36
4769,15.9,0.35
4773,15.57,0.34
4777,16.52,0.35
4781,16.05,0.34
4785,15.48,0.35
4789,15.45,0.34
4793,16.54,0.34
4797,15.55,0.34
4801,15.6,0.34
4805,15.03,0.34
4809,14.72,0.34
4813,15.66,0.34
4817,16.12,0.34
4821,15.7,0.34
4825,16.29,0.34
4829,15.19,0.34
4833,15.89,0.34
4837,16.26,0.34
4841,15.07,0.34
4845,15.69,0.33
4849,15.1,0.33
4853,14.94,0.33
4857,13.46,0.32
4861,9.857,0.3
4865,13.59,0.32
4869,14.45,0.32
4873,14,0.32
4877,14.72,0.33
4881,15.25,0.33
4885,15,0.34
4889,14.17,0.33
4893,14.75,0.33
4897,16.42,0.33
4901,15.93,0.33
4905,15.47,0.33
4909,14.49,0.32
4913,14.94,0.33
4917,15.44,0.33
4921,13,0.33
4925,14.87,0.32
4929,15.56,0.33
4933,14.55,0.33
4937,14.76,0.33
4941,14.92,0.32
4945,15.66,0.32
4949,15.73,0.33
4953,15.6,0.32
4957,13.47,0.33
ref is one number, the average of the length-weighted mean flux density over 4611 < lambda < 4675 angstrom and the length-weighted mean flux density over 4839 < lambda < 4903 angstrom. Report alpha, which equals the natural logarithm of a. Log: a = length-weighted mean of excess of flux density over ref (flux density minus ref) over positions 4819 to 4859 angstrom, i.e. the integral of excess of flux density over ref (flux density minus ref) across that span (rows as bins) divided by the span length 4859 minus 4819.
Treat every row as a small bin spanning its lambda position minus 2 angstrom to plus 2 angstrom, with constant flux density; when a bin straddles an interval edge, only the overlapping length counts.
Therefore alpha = -0.9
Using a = 0.41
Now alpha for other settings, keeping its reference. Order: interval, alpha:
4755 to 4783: -0.2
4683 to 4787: -0.5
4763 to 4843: -0.3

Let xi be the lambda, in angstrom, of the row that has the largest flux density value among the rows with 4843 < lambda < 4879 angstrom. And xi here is 4845 angstrom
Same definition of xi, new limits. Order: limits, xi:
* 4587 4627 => 4609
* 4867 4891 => 4881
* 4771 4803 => 4793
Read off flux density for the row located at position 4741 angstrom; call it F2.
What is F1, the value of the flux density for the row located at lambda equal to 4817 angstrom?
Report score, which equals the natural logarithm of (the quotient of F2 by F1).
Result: -0.02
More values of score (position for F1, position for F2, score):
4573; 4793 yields 0.02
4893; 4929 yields 0.05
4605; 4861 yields -0.45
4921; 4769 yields 0.20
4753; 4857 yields -0.13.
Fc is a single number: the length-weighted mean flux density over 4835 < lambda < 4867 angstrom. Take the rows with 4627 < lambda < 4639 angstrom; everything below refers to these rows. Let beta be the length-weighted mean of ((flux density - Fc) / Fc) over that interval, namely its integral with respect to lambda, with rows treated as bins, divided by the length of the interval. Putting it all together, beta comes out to 0.08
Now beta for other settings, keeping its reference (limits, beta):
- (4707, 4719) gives 0.09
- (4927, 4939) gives 0.05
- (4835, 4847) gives 0.10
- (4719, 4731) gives 0.08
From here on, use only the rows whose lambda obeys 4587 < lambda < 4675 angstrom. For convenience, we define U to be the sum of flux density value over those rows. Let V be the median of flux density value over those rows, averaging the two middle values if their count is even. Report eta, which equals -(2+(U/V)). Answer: -23.9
